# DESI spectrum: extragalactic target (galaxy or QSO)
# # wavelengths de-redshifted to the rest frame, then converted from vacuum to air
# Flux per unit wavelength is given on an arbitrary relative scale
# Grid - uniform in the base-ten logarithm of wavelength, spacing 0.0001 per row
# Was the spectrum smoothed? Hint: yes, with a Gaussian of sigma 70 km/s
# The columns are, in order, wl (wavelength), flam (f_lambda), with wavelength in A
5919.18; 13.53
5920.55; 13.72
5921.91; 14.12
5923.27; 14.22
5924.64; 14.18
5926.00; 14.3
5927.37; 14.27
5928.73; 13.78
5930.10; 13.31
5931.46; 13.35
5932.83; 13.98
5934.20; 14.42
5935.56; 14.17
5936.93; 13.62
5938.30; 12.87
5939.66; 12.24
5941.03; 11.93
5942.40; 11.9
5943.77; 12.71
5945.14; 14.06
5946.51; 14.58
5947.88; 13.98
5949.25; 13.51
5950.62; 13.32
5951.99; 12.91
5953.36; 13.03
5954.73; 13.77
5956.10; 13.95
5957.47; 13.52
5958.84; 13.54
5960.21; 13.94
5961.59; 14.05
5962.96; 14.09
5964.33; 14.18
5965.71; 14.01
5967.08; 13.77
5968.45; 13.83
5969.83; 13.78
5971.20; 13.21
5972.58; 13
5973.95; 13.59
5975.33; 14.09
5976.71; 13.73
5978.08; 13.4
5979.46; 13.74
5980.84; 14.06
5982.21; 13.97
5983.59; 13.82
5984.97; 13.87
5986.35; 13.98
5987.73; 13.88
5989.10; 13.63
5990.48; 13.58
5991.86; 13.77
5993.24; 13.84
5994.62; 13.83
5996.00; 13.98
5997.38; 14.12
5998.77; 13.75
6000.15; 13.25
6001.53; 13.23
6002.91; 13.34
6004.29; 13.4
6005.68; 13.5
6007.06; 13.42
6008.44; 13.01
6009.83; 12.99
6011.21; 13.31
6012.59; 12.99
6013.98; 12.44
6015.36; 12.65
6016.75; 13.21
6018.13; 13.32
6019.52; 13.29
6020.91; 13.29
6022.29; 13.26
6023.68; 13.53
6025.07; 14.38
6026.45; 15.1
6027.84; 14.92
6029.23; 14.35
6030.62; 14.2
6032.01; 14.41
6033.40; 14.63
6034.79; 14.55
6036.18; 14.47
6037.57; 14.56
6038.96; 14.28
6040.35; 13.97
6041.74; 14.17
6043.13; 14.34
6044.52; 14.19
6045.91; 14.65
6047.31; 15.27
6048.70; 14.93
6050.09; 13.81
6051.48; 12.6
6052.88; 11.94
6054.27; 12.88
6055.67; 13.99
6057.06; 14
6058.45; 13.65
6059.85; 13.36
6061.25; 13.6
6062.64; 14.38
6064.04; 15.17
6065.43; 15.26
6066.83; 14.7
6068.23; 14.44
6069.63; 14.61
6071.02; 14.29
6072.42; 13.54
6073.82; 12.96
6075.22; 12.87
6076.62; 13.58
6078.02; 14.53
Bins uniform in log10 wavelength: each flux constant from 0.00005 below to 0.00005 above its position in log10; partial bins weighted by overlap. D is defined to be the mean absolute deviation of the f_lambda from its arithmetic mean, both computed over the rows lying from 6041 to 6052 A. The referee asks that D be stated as 0.55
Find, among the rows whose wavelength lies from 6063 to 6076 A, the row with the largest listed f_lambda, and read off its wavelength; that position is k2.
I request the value 6065.43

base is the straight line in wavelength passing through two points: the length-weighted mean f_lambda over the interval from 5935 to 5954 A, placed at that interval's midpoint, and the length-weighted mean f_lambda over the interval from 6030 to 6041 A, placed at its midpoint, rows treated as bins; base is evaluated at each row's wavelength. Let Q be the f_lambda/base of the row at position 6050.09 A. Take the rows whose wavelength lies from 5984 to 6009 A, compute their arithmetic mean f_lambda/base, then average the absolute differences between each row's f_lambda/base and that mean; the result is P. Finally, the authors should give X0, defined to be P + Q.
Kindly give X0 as 0.97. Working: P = 0.024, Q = 0.95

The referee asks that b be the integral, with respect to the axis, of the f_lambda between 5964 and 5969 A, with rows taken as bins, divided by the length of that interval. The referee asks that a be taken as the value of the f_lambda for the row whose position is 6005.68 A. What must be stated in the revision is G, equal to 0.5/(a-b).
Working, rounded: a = 13.5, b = 13.9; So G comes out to -1.1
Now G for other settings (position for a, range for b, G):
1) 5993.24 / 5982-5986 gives -21.7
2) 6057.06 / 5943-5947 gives 1.6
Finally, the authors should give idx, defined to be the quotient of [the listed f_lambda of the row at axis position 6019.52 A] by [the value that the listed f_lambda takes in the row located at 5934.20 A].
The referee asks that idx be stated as 0.92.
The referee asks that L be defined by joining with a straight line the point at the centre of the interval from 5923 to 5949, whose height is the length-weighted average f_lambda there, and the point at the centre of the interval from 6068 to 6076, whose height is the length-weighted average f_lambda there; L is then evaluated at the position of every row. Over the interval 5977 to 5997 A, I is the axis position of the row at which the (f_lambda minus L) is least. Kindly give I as 5978.08 A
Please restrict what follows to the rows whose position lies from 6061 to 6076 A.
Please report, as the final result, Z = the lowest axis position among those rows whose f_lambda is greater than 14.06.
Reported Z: 6062.64 A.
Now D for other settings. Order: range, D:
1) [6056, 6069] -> 0.56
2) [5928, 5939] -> 0.40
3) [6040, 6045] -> 0.10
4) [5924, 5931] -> 0.34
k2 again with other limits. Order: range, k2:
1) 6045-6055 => 6047.31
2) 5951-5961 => 5956.10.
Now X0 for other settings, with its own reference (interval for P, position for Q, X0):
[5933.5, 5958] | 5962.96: 1.10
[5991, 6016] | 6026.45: 1.09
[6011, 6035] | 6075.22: 0.91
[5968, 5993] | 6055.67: 0.97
